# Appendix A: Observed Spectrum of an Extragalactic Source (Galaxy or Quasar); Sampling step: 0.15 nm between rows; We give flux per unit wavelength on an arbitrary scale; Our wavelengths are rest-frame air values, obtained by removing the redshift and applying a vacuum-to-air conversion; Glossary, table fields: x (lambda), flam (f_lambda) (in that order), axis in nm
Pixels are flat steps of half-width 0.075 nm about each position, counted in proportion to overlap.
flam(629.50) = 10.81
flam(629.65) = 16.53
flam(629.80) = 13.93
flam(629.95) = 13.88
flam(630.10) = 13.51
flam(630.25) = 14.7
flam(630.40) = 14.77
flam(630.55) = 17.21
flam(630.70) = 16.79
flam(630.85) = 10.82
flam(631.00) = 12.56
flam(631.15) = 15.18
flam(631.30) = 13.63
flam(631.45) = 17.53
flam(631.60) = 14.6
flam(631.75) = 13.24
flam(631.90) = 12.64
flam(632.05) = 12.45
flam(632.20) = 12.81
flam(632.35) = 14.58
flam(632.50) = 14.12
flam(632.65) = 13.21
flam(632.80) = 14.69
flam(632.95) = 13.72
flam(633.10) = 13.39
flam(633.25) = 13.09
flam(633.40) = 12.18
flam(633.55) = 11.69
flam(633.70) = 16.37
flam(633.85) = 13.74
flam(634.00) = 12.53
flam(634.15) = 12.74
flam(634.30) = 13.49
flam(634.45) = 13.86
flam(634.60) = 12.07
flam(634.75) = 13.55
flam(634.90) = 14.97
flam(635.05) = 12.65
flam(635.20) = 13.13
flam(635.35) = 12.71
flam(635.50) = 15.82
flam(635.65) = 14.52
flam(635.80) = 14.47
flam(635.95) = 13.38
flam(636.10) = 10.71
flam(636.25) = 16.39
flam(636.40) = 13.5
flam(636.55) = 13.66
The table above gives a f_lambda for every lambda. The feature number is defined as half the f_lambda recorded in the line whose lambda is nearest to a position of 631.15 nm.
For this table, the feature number 7.59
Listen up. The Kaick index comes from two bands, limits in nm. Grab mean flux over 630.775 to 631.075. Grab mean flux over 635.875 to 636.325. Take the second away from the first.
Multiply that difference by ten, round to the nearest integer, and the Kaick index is -18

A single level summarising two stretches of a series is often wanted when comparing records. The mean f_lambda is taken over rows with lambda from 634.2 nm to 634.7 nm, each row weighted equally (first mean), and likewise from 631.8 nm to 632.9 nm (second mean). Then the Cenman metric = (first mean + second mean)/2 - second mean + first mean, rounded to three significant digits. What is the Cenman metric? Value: 13.0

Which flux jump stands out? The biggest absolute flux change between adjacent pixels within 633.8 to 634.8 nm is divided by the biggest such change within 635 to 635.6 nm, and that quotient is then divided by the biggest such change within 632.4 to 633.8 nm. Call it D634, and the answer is 0.12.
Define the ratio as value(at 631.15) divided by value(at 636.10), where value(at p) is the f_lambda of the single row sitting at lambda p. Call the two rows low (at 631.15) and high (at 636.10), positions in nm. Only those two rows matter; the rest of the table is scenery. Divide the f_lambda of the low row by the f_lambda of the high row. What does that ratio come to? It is 1.42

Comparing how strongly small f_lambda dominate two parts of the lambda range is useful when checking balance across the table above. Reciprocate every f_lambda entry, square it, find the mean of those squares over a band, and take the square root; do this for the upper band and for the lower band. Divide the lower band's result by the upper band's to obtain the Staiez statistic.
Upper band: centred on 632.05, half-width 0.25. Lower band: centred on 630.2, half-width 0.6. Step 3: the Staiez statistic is 0.84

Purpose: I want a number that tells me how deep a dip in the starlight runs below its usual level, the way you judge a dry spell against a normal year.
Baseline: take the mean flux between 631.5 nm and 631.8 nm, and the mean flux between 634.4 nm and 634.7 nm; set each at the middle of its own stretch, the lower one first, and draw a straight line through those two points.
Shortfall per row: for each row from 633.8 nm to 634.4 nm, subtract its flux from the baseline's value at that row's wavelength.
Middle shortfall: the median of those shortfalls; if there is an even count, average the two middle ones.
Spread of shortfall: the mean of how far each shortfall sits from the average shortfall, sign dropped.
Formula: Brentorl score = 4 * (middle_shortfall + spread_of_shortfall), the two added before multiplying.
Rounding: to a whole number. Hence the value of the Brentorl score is 2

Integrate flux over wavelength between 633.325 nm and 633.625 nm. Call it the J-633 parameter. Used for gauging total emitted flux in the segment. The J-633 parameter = 3.58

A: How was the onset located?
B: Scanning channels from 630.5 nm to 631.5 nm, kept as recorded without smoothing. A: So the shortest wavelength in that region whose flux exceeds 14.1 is 630.55 nm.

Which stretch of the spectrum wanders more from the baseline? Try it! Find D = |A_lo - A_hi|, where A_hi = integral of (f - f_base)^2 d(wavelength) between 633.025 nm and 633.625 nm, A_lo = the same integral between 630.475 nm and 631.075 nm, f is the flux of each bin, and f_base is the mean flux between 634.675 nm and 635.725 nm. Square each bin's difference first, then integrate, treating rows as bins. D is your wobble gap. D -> 3.3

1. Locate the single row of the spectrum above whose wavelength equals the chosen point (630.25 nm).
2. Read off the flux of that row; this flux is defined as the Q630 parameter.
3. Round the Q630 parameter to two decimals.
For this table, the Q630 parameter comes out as 14.70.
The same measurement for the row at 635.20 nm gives 13.13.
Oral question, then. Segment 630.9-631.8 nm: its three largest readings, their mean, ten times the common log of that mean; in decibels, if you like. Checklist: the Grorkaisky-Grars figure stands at 12.0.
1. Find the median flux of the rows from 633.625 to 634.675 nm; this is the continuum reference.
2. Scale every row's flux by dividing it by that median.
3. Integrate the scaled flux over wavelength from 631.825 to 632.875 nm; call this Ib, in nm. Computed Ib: 1.05 nm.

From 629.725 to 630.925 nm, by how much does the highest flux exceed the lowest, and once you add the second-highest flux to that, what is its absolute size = 23.2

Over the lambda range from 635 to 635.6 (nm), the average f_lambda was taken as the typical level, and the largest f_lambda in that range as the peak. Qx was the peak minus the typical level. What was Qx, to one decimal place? 2.2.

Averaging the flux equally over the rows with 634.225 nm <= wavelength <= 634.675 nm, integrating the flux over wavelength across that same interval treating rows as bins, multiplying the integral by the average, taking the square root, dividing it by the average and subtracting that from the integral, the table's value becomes 5.2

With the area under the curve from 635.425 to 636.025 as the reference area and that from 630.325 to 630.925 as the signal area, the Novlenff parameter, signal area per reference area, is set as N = 1.02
